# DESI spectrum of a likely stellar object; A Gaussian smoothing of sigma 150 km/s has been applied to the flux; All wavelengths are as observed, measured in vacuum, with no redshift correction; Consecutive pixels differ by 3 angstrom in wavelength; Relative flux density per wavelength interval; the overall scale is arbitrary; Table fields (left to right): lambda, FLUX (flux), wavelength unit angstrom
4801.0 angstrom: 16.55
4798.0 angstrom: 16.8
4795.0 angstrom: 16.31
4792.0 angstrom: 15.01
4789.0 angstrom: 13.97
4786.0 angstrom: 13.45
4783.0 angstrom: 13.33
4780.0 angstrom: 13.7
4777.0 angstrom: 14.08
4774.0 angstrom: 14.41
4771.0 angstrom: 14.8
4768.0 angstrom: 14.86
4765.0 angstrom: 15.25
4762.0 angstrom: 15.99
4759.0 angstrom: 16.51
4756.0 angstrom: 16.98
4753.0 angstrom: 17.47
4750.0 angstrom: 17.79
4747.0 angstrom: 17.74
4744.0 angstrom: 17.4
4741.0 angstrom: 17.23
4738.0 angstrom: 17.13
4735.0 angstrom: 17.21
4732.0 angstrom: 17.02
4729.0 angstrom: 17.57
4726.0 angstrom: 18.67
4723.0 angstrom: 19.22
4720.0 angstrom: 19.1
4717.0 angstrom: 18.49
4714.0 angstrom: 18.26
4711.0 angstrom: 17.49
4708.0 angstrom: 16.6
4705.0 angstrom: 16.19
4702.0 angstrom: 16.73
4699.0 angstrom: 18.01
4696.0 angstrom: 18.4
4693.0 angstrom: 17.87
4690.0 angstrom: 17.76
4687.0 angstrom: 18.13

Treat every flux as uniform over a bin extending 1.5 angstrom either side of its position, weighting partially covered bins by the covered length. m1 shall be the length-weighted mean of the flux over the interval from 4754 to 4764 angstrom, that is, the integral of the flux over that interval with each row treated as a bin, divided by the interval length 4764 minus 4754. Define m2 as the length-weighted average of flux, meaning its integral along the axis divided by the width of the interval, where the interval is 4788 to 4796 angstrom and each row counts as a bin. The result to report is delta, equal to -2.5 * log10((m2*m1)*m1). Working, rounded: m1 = 16.5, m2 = 15.1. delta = -9.03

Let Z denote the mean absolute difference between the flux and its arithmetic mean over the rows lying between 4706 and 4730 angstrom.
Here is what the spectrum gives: 0.72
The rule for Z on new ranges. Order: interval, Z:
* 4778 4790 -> 0.22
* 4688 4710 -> 0.74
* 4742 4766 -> 0.73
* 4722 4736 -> 0.81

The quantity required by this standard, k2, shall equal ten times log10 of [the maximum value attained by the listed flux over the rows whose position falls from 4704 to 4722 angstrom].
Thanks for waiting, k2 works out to 12.8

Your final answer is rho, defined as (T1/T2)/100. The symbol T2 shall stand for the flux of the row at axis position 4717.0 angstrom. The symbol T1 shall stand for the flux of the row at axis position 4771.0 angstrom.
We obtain 0.0080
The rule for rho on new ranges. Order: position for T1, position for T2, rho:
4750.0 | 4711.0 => 0.0102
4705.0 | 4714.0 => 0.0089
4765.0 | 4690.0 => 0.0086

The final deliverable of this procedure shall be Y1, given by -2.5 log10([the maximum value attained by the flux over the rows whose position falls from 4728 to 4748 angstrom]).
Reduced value -3.12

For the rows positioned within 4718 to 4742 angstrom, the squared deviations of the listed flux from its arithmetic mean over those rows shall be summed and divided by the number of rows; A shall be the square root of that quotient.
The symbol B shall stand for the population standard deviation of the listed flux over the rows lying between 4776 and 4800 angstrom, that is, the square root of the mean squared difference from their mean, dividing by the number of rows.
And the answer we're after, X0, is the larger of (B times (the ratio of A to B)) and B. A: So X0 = 1.24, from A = 0.9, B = 1.2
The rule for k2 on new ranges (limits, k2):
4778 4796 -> 12.1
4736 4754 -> 12.5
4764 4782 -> 11.8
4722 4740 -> 12.8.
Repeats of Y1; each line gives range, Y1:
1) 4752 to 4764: -3.11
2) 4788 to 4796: -3.03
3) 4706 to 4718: -3.17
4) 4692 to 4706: -3.16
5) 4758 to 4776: -3.04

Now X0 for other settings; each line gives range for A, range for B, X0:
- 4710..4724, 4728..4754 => 0.63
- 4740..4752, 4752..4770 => 0.92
